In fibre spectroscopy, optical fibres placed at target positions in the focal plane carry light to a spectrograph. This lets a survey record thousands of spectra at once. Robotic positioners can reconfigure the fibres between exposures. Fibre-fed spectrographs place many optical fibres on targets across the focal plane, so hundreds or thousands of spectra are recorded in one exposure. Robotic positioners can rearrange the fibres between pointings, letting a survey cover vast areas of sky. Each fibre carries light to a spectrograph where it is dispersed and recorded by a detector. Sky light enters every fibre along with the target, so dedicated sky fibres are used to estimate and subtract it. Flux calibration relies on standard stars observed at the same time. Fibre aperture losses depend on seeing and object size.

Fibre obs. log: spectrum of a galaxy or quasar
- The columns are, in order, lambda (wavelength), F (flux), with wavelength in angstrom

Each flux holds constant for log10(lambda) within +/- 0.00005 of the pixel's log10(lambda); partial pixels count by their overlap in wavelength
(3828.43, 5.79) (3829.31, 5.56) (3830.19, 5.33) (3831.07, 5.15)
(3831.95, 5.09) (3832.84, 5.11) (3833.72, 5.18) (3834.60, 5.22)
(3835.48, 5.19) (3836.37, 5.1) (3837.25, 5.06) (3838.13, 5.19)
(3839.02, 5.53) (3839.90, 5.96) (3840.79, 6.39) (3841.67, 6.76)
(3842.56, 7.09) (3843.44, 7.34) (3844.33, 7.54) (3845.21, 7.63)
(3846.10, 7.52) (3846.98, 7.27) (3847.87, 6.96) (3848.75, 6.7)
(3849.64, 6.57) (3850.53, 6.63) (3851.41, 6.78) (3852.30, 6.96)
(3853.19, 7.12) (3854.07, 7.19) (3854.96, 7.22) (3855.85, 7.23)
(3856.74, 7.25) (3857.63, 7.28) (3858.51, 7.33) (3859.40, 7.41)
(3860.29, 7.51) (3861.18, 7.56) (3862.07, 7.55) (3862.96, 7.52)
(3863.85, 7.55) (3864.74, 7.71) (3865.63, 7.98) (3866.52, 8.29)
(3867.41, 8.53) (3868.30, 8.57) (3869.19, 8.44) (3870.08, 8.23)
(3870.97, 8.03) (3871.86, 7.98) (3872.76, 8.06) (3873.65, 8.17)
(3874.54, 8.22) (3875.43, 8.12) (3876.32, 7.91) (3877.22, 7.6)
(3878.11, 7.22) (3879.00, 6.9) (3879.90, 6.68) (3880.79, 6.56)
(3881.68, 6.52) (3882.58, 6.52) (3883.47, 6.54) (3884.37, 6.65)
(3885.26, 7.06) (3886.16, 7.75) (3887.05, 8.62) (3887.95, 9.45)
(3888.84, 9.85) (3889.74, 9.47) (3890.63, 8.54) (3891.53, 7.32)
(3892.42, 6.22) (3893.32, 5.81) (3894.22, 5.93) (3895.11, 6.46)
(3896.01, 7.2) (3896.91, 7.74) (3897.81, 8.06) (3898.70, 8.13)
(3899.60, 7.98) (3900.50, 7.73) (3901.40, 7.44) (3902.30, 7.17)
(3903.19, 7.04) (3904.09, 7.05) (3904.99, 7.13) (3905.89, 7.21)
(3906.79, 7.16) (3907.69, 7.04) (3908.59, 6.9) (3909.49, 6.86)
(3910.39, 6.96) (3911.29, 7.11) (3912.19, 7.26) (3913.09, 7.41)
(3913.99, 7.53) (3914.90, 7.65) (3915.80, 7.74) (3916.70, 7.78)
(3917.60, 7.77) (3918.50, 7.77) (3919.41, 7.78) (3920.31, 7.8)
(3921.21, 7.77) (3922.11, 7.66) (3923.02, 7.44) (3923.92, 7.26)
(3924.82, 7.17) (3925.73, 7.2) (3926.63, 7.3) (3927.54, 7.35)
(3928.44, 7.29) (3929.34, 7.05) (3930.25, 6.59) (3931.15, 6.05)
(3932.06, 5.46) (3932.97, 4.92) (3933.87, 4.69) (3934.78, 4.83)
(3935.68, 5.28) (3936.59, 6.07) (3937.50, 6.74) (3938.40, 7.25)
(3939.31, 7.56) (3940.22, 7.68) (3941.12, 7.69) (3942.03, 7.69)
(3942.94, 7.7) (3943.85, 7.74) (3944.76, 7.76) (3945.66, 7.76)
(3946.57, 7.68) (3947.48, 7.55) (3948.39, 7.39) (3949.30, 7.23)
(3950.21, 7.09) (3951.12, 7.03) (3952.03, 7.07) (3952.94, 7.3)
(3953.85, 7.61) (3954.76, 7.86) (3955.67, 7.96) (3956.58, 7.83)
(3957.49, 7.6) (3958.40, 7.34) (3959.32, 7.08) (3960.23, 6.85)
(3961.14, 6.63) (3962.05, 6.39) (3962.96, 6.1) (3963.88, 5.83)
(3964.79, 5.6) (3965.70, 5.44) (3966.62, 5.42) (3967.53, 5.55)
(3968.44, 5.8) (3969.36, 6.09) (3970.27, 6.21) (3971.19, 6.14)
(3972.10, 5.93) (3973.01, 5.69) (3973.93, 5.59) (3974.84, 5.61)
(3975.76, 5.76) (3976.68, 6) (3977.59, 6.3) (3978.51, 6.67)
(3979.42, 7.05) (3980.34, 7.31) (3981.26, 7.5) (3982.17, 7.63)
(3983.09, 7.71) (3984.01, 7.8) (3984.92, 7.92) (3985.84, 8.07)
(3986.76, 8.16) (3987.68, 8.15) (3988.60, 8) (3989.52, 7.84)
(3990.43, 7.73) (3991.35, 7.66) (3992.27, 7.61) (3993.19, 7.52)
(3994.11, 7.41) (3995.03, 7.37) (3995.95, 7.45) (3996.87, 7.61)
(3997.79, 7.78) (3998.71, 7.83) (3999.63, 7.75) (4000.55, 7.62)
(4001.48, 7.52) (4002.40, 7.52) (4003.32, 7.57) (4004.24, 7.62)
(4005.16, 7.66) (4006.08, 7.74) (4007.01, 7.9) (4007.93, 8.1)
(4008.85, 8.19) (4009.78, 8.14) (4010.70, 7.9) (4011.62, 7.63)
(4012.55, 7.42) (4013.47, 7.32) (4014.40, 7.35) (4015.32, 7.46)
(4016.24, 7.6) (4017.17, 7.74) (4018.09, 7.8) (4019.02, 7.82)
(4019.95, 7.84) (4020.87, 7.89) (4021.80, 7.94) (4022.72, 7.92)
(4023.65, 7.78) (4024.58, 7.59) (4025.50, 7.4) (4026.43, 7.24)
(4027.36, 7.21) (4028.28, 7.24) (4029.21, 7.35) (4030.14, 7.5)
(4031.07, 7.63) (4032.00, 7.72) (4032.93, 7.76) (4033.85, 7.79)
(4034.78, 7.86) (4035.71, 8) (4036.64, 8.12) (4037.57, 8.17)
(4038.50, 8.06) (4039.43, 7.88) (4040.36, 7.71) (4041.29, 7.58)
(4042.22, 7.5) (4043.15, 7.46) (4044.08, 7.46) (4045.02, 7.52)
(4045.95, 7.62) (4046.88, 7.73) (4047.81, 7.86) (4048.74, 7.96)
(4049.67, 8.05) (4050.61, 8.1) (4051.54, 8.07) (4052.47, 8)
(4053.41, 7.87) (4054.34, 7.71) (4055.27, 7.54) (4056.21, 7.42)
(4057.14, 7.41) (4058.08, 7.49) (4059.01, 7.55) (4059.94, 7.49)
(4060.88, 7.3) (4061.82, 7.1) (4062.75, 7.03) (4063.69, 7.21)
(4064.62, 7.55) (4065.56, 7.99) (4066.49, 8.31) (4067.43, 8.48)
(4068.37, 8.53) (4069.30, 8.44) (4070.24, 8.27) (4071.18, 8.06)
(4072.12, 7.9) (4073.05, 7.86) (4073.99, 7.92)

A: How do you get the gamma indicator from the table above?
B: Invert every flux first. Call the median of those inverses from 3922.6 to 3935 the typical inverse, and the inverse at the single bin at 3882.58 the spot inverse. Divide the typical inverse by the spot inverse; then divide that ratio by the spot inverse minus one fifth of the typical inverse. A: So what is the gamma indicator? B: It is 7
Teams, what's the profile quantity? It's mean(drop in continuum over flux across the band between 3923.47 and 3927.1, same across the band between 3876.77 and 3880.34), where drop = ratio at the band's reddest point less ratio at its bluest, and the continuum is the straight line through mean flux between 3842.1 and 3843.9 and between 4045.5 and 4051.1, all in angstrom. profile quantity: 0.06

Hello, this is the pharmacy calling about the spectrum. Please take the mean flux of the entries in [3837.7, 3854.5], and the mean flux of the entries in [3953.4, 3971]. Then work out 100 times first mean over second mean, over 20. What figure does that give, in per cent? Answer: 5.2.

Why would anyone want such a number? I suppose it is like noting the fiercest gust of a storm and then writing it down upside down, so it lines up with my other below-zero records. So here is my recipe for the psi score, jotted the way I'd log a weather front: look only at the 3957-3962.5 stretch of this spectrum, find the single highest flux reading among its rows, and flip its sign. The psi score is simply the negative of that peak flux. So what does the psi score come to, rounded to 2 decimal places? -7.60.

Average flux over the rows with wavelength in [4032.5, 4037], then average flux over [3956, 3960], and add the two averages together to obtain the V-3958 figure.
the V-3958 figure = 15.4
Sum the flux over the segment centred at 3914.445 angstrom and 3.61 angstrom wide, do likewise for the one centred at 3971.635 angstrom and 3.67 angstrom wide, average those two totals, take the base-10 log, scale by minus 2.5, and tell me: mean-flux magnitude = -3.58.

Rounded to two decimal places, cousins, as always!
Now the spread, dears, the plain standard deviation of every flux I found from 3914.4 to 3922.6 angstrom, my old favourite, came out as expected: 0.05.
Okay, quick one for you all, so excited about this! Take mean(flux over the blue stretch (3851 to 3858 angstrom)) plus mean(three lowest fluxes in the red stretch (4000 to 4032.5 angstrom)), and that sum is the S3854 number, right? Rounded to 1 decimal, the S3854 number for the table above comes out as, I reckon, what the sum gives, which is 14.4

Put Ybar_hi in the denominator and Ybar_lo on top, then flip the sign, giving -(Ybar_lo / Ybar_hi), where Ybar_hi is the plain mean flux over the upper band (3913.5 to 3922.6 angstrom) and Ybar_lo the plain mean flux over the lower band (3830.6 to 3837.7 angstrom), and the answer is -0.67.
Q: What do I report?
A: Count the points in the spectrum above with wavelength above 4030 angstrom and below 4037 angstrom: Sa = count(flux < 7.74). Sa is 3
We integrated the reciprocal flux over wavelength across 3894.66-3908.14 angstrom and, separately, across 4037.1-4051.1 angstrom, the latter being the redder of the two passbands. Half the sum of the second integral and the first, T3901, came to 1.82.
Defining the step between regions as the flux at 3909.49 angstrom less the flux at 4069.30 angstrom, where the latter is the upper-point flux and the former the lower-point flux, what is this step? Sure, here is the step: -1.6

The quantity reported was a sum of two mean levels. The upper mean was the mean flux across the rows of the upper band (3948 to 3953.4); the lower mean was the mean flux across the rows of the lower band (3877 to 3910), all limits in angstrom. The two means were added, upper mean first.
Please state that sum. 14.5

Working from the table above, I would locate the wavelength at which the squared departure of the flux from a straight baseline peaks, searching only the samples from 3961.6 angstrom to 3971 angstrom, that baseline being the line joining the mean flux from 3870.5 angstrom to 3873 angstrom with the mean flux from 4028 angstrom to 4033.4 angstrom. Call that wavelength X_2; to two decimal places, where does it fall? 3966.62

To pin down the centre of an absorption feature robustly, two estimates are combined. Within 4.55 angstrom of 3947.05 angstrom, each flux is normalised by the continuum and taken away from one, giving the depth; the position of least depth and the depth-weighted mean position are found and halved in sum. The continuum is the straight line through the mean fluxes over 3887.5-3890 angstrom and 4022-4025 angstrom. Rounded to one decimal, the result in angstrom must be 3946.6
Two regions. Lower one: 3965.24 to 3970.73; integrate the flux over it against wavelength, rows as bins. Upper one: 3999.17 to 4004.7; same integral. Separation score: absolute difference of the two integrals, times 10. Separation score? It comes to 105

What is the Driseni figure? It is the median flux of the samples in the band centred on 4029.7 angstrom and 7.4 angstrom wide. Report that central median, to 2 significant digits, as 7.4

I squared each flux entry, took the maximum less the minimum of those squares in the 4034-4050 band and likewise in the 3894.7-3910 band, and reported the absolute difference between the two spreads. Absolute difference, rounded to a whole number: 13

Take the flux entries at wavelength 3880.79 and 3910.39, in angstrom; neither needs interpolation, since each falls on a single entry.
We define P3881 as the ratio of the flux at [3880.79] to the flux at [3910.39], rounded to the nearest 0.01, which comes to 0.94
